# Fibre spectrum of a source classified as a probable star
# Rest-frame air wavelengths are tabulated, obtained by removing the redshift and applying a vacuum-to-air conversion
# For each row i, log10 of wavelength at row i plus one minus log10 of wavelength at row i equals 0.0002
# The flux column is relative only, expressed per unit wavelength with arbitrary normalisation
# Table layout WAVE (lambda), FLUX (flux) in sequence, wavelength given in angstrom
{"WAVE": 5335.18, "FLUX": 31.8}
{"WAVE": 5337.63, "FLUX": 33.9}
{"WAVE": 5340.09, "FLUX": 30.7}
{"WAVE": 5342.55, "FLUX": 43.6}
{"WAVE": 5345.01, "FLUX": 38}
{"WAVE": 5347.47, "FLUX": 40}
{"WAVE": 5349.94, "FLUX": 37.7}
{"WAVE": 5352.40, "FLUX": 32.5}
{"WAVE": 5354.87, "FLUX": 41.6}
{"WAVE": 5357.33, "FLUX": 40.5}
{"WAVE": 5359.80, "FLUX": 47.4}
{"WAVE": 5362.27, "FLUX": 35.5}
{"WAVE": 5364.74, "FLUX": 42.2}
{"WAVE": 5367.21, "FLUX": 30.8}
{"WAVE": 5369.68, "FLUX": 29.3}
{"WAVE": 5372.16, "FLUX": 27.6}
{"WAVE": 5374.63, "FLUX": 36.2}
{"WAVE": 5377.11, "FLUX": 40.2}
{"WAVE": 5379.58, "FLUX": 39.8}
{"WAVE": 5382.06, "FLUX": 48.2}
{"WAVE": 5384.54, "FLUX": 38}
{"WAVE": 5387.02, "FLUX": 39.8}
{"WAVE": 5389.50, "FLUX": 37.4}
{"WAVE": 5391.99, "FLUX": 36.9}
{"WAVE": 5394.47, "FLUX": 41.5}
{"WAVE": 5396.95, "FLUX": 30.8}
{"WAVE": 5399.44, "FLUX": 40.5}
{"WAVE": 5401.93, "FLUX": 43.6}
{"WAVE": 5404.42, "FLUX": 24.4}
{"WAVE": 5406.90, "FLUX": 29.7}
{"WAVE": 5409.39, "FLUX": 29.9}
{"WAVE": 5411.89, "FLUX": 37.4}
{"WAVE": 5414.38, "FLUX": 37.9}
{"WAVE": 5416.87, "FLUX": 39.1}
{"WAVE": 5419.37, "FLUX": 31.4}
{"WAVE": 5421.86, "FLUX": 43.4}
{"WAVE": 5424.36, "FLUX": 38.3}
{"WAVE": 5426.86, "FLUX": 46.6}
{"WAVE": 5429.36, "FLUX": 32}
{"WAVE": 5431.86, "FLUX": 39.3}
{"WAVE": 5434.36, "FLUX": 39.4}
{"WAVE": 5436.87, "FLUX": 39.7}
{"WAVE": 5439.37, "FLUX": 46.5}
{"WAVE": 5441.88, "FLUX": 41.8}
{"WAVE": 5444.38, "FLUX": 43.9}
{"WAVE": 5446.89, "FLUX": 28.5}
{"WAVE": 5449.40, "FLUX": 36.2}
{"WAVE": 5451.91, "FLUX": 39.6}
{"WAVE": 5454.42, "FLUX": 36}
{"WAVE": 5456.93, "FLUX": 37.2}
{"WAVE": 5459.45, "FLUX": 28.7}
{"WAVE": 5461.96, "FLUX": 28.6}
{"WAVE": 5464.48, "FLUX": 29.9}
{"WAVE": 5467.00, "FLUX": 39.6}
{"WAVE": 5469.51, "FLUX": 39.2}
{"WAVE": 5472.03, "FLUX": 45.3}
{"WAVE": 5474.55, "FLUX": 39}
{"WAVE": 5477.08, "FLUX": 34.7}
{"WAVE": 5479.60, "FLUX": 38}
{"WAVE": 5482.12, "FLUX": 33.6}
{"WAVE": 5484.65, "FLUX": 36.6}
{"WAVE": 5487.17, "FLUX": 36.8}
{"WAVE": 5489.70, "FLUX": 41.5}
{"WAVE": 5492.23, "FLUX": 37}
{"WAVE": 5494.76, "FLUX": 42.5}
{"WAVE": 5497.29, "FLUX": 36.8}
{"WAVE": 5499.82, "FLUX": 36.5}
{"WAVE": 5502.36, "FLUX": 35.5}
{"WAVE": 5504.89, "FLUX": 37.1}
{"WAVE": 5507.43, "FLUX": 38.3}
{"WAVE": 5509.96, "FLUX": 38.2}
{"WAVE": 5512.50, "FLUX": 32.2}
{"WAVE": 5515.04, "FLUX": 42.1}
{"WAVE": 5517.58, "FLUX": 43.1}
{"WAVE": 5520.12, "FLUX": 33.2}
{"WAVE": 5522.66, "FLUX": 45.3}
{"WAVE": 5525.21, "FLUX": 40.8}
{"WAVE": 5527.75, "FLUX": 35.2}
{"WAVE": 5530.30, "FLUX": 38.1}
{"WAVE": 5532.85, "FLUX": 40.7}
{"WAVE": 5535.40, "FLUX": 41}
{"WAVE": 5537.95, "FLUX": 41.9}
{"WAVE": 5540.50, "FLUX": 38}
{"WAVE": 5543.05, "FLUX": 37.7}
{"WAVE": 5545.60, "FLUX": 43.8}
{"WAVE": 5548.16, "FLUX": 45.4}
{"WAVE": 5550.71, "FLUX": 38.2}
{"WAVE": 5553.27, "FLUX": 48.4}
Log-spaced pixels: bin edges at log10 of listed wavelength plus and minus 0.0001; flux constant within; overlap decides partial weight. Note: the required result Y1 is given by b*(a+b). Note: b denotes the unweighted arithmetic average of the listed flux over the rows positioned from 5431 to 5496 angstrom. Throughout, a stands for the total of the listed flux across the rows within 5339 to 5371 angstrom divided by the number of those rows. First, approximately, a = 37.7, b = 37.7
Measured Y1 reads 2837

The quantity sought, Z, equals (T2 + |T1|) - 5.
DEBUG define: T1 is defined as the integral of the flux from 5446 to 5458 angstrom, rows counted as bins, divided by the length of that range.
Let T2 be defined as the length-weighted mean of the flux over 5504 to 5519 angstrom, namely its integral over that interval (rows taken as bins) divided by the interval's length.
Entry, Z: 69.2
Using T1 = 35.7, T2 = 38.5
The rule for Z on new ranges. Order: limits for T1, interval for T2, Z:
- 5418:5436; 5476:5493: 70.6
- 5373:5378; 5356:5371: 69.8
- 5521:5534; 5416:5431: 73.3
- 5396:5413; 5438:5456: 67.7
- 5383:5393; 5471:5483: 71.5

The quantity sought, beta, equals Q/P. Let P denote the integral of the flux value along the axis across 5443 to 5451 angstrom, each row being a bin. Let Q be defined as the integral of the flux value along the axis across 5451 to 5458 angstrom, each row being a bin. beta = 0.90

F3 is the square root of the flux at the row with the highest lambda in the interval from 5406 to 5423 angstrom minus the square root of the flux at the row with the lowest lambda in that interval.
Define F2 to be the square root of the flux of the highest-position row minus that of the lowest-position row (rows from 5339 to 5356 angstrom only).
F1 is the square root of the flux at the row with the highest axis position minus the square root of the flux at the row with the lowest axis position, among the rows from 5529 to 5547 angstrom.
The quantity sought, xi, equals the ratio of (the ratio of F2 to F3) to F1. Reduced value 1.8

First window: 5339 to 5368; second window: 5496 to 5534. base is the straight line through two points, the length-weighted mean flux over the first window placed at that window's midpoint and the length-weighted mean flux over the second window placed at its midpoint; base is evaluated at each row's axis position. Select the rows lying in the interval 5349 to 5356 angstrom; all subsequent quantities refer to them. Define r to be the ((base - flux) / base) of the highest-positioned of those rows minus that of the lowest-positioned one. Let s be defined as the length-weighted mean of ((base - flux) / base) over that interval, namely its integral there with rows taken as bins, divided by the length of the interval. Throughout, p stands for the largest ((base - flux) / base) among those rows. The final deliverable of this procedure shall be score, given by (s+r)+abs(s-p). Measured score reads 0.06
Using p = 0.157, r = -0.1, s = 0.03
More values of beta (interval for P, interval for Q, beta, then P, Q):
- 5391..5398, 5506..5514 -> 1.14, 256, 291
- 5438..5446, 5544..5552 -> 0.98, 347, 338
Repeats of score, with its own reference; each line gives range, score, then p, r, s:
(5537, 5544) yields 0.12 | 0.012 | 0.1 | -0.03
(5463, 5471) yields -0.02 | 0.219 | -0.2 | 0.05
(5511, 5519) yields -0.13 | 0.157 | -0.3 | -0.02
